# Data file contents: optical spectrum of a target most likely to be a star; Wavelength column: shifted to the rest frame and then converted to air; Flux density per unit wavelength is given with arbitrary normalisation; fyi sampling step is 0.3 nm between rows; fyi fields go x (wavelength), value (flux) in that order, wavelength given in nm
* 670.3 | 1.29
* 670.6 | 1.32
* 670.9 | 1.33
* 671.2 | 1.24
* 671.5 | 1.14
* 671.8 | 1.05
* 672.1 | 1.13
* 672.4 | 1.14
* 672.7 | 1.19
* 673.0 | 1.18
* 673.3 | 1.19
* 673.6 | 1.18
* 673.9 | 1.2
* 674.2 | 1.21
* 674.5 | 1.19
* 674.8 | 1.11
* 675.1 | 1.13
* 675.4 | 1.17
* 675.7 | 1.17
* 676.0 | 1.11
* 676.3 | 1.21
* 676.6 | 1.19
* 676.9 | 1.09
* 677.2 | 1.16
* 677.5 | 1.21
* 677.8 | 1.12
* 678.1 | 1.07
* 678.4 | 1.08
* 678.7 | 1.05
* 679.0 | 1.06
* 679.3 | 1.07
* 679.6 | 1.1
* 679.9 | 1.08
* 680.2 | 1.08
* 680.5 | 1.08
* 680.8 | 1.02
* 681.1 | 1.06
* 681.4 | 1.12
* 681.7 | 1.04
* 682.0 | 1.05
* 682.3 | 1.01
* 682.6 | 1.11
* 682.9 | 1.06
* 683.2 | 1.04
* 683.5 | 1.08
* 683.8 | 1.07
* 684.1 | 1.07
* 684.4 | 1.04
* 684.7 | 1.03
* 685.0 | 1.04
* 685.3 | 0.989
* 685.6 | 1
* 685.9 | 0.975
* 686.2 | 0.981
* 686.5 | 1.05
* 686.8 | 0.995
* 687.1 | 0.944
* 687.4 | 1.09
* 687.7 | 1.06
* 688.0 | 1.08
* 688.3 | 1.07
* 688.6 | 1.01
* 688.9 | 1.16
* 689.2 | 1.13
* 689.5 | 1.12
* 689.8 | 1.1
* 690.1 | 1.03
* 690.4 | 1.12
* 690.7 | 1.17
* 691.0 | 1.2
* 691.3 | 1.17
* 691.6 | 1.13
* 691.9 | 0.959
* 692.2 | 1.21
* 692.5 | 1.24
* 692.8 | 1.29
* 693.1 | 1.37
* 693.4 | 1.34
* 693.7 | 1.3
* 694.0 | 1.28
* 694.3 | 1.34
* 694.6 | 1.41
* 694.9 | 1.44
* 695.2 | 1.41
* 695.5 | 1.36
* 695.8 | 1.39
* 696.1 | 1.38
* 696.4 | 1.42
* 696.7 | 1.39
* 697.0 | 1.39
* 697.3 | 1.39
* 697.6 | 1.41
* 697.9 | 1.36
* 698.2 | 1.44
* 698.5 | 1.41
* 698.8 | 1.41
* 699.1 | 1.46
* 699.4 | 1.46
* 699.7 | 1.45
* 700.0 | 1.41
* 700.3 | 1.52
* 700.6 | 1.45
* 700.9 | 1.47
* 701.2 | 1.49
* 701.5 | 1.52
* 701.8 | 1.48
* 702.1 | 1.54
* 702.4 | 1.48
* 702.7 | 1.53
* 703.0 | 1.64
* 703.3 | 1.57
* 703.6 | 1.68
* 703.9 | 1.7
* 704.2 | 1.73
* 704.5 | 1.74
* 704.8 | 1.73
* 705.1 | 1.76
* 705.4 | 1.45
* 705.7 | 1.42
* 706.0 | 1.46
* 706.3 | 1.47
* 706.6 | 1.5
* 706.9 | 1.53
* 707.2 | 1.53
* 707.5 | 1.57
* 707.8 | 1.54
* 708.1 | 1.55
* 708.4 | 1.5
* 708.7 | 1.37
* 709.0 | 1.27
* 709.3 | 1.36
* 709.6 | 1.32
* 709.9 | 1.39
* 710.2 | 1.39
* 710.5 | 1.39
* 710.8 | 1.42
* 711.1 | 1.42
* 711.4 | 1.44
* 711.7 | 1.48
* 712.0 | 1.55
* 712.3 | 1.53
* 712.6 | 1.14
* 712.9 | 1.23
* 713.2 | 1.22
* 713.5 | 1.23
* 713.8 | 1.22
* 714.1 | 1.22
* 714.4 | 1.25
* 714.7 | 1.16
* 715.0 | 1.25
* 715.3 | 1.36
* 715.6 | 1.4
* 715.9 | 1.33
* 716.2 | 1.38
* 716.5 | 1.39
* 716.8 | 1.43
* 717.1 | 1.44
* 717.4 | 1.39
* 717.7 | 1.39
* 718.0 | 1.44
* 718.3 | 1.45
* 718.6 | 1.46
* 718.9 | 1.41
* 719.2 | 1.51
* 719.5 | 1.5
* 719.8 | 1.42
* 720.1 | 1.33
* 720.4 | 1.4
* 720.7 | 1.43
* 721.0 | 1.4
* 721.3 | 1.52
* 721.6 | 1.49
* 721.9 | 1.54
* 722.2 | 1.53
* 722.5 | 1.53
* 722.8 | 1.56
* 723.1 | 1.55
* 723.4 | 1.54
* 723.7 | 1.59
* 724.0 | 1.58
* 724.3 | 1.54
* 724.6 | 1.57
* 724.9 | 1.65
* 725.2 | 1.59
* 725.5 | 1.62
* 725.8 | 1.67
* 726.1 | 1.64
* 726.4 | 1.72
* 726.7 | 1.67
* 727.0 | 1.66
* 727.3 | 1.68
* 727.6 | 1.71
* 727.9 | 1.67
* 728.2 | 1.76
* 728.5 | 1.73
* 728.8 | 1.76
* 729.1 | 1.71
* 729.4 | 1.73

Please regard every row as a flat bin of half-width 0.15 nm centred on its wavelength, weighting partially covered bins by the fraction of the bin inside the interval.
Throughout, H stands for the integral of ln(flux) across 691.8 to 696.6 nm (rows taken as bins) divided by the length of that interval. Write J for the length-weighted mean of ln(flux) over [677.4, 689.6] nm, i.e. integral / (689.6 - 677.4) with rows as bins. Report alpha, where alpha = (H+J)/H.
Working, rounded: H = 0.28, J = 0.1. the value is 1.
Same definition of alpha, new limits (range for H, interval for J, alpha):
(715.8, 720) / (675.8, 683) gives 1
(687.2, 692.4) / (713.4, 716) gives 3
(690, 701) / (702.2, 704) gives 3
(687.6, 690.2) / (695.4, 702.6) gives 5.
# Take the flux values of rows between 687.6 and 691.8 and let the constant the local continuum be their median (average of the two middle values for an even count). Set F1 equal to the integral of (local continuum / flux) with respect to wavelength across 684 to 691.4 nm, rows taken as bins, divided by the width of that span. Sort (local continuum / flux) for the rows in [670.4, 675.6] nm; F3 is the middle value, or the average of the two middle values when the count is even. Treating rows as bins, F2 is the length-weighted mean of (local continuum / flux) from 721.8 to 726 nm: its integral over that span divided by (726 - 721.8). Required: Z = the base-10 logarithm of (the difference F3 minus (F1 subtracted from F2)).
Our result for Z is 0.11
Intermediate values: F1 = 1.06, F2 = 0.71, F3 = 0.95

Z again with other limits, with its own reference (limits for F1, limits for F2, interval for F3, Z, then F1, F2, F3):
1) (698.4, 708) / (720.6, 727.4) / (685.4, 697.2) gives -0.01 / 0.73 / 0.71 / 0.96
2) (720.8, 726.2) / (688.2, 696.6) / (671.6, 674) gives -0.12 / 0.72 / 0.92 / 0.95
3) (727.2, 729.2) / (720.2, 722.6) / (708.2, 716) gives -0.15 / 0.65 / 0.76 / 0.82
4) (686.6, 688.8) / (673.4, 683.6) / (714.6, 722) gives -0.06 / 1.08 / 1.01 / 0.79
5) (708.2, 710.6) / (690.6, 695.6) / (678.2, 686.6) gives -0.01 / 0.82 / 0.89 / 1.06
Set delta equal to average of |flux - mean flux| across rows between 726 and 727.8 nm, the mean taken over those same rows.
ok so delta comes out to 0.023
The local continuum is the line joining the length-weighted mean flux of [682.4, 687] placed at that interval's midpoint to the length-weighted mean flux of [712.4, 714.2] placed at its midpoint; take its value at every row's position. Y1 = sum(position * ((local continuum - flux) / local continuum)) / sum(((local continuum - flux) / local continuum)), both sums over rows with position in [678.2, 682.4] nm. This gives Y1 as 679.98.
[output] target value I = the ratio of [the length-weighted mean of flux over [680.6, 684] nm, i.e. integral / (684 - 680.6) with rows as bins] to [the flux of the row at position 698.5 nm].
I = 0.75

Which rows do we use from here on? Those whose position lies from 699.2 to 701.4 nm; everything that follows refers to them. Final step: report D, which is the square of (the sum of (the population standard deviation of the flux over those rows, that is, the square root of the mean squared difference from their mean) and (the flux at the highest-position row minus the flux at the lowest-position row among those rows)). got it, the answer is 0.0038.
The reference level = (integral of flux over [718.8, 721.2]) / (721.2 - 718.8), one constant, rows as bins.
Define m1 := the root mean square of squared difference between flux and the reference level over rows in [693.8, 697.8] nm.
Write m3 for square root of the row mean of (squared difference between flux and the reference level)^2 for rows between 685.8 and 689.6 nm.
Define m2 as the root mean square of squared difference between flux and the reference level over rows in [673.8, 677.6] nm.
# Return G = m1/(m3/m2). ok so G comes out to 0.00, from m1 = 0.01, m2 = 0.074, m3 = 0.153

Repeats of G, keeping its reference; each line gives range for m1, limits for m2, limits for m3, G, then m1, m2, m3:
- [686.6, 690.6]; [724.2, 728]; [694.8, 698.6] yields 3.68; 0.14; 0.054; 0.002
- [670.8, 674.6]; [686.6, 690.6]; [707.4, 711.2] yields 0.88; 0.07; 0.138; 0.011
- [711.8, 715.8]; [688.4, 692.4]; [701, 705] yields 0.09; 0.04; 0.113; 0.055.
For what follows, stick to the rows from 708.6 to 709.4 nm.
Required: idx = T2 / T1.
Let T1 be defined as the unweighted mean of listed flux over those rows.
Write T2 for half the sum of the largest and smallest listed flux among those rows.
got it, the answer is 0.99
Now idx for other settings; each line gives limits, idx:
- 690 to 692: 0.97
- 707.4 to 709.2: 0.97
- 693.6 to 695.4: 1.00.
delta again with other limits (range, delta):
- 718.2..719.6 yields 0.031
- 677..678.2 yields 0.045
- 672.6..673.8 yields 0.005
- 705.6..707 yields 0.031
